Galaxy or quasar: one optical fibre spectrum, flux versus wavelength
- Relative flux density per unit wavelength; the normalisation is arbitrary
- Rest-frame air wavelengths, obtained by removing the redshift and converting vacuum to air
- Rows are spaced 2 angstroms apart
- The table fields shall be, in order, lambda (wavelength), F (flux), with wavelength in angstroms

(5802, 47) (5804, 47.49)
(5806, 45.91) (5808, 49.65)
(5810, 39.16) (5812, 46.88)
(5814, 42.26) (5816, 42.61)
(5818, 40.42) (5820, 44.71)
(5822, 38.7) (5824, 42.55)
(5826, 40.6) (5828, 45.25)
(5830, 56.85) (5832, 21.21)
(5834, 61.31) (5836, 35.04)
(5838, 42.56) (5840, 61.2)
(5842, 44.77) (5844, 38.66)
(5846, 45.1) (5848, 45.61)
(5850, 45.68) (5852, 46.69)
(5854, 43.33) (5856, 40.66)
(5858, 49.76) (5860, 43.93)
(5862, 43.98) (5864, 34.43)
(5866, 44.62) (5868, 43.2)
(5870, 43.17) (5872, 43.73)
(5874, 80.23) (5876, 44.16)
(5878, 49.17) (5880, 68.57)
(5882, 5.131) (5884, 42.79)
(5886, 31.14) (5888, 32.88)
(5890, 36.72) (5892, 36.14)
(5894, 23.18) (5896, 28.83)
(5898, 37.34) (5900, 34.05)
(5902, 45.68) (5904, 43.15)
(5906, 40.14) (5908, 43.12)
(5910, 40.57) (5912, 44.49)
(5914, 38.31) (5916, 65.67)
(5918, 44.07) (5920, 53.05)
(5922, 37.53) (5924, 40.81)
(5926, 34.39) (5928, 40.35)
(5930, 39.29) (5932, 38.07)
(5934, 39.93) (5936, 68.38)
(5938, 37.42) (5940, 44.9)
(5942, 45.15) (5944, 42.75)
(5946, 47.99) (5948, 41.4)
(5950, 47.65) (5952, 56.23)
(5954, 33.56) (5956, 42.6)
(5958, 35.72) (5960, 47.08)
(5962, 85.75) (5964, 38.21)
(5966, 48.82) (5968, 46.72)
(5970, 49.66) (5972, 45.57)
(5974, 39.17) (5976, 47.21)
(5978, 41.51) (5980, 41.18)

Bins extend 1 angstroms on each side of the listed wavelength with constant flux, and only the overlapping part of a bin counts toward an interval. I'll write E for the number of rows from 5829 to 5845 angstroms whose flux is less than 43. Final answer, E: 4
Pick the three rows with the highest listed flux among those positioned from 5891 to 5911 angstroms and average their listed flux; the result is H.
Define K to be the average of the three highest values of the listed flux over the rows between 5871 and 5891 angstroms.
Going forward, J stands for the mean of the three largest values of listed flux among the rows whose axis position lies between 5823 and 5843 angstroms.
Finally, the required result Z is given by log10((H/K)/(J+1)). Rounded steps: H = 44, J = 59.8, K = 66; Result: -1.96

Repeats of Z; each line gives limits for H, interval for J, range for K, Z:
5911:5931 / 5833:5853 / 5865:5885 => -1.84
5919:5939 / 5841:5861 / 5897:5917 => -1.67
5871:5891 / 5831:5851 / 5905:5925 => -1.67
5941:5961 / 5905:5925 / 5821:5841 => -1.82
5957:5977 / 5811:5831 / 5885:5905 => -1.54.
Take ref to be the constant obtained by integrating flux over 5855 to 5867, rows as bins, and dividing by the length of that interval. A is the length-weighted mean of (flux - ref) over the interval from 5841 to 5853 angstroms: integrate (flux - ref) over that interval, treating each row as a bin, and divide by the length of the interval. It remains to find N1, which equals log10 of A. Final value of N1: 0.18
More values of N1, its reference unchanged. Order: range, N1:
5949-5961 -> -0.04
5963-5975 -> 0.25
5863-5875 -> 0.73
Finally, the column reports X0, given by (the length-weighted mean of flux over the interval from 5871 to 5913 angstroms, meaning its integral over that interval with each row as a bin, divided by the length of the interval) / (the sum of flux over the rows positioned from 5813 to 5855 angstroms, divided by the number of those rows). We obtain 0.92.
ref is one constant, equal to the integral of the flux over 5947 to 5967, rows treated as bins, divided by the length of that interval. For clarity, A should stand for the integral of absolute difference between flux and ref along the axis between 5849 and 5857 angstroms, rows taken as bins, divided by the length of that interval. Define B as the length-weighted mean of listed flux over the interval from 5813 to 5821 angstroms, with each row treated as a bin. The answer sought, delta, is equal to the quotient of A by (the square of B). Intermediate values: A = 4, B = 42.5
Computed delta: 0.0020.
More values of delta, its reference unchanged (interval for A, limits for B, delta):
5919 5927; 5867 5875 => 0.0032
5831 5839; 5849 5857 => 0.0074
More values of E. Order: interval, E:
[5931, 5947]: 4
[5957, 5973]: 2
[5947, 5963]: 4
